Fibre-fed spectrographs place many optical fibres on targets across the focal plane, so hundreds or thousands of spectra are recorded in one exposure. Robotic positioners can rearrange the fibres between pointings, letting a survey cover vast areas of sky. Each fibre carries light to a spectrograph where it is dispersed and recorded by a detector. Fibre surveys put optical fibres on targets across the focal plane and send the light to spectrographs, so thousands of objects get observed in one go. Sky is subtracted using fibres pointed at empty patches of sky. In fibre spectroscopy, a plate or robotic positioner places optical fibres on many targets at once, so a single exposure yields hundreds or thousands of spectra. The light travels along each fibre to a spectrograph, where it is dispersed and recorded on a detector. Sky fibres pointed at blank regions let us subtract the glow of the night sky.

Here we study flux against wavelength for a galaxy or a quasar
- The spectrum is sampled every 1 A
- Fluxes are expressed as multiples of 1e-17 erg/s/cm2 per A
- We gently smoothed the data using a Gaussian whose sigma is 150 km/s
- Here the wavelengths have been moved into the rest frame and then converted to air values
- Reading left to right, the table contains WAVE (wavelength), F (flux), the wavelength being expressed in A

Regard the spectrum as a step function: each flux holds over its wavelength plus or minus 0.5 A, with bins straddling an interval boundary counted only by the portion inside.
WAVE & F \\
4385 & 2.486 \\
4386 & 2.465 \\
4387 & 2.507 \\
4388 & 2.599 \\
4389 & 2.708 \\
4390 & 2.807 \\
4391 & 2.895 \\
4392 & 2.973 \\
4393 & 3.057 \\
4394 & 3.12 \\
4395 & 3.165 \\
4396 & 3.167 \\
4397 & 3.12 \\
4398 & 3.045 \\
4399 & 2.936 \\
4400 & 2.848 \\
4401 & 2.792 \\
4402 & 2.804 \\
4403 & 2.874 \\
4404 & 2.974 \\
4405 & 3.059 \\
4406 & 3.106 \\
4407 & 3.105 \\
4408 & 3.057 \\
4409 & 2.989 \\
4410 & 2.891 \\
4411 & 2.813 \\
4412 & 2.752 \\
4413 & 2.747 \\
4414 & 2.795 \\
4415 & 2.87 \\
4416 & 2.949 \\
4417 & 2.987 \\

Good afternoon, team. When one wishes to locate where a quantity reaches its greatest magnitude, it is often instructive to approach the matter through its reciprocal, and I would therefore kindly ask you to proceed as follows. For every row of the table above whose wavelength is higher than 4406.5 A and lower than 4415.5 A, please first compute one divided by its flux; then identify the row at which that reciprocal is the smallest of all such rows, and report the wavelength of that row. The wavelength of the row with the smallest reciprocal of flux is 4407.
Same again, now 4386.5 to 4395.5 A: 4395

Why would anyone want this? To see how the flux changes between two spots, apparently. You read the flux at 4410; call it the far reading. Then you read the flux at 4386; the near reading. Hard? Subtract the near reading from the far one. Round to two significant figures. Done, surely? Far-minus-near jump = 0.43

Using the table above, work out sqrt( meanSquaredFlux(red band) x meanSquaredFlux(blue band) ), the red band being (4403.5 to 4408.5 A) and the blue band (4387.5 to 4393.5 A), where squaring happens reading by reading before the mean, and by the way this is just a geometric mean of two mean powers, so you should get 8.7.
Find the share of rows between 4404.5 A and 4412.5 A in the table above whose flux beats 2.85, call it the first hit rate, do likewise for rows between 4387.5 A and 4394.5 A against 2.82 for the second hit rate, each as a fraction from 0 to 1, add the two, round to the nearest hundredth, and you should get 1.32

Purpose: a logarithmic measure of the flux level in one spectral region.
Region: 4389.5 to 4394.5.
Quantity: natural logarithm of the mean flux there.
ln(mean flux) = 1.09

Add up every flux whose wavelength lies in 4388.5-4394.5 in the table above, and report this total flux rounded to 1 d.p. 17.6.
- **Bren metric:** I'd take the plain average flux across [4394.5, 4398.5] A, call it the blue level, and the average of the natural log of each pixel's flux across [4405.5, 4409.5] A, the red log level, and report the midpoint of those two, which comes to 2.12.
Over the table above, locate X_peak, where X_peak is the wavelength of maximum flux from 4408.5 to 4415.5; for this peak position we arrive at 4409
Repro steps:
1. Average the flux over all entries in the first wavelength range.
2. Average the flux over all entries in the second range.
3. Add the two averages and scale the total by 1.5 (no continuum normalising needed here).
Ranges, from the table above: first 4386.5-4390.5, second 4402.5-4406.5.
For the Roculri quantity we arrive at 8.49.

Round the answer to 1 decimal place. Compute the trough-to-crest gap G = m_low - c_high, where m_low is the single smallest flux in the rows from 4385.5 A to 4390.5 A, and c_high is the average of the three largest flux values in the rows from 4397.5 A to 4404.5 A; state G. -0.5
